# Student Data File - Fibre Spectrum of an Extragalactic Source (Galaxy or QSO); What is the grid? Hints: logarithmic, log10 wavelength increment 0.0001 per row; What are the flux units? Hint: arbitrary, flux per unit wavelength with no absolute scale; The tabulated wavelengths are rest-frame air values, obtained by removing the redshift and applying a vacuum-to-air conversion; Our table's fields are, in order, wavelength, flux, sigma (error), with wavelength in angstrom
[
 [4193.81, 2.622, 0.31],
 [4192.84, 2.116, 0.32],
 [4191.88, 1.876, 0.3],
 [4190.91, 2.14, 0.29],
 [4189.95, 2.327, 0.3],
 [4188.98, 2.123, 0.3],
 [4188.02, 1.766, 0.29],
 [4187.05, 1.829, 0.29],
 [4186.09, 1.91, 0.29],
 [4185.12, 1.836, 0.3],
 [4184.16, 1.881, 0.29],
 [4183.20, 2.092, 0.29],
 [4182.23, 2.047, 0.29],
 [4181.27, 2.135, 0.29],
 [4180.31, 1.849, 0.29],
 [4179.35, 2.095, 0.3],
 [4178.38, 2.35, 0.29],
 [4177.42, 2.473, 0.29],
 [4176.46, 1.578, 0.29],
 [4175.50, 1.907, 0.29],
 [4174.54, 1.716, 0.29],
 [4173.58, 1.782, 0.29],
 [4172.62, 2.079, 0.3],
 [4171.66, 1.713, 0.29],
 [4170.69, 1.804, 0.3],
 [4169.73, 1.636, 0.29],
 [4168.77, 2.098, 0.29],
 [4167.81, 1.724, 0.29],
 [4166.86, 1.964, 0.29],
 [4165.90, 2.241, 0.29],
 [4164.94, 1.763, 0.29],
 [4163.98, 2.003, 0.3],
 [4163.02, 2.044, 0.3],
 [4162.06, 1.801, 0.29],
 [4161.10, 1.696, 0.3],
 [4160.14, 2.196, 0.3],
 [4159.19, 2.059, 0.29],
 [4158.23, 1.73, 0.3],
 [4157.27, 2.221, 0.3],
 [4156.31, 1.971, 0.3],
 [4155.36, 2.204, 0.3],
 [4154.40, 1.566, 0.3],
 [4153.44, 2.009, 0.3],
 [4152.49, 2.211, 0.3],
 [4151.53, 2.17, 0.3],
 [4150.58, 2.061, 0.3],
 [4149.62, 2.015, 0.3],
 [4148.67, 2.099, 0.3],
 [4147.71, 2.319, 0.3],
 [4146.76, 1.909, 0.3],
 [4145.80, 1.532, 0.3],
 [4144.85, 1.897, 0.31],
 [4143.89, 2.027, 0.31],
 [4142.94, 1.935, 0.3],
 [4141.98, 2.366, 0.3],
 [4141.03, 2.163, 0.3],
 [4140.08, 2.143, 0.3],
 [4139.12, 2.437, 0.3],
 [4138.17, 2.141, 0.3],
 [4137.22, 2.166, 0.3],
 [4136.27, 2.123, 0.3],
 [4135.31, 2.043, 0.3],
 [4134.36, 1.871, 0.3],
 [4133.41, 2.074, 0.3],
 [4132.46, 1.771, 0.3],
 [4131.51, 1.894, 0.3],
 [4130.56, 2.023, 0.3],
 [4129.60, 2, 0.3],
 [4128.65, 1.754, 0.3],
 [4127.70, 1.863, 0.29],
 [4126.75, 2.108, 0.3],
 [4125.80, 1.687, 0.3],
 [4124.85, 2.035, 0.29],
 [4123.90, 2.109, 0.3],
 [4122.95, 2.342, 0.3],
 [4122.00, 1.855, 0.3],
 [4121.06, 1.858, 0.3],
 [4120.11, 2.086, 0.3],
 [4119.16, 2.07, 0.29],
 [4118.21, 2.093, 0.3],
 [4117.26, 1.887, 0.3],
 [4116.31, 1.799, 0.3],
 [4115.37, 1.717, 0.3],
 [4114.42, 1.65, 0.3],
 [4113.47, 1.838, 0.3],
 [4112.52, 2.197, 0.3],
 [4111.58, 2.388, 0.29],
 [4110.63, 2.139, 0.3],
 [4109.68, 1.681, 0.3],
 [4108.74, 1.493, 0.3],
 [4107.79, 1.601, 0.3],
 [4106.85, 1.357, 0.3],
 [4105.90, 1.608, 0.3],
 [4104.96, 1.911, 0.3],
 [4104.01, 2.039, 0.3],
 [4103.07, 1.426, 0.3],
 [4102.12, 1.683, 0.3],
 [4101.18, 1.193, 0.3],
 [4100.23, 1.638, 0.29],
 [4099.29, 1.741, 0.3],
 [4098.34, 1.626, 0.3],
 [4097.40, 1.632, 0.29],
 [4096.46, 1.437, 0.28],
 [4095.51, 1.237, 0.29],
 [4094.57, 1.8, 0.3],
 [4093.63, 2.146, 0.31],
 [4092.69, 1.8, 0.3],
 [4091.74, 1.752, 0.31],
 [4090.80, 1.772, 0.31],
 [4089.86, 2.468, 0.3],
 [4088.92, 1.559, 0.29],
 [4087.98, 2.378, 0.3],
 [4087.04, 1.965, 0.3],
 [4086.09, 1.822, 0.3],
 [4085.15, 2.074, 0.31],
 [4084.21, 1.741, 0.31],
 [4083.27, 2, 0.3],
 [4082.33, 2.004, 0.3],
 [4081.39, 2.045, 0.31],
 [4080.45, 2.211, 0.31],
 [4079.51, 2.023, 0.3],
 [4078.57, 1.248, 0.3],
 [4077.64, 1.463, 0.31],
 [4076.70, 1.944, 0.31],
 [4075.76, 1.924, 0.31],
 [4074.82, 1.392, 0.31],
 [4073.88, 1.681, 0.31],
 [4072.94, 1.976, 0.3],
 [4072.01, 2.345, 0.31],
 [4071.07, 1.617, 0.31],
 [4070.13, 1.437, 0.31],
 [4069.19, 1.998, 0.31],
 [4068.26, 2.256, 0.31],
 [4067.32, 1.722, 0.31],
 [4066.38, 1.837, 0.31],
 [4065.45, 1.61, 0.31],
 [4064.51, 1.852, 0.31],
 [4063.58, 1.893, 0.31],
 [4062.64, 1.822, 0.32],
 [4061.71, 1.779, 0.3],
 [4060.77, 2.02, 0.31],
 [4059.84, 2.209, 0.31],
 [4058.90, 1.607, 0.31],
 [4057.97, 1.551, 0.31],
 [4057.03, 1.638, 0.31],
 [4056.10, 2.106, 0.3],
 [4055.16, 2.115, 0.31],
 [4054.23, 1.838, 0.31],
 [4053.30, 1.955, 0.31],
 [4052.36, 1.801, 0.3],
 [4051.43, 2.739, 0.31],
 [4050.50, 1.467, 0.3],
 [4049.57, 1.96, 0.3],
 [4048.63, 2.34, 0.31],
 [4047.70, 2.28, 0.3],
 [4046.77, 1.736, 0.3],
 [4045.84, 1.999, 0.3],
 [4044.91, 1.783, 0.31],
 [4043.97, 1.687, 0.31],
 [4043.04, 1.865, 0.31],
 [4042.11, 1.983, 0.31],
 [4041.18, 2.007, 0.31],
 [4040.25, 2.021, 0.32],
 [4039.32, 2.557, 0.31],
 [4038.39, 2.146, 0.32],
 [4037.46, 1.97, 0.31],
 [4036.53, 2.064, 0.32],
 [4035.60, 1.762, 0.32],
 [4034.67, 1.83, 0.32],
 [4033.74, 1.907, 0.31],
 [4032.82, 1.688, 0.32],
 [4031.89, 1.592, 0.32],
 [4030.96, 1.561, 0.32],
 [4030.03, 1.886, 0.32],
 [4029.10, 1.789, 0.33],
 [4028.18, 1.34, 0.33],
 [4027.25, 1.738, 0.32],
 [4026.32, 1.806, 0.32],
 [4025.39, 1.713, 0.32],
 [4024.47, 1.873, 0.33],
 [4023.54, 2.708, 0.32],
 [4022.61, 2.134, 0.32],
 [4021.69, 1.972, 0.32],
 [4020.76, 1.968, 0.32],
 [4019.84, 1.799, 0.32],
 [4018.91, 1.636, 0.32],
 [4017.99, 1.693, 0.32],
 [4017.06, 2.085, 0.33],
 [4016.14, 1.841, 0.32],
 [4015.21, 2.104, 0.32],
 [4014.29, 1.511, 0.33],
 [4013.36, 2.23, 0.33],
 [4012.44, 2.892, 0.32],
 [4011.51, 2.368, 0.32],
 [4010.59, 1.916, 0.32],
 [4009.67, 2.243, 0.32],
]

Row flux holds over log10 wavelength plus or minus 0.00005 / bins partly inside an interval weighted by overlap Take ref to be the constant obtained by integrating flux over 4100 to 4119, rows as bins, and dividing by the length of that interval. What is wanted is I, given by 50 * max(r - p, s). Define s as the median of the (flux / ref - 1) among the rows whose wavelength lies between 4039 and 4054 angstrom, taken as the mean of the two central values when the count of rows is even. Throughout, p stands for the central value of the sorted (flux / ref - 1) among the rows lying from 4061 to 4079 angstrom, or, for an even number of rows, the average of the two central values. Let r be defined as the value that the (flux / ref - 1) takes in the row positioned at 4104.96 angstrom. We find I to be 6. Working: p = 0.03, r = 0.08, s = 0.112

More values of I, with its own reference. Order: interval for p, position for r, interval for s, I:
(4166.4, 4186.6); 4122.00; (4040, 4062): 5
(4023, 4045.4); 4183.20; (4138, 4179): 7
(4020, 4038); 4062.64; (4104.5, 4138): 3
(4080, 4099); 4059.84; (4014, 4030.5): 11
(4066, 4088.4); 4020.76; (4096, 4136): 2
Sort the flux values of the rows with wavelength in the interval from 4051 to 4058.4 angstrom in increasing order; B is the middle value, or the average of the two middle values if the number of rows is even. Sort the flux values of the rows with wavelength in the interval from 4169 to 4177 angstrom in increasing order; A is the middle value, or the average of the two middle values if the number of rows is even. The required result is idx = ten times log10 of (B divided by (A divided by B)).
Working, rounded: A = 1.75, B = 1.90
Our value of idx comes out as 3.1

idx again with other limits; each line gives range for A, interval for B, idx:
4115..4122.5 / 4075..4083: 3.2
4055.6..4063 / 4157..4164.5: 3.6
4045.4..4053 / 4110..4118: 2.4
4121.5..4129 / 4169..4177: 2.0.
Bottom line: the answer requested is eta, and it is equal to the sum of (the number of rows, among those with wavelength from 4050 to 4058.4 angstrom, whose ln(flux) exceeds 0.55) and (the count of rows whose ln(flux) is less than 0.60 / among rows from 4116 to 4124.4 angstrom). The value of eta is 7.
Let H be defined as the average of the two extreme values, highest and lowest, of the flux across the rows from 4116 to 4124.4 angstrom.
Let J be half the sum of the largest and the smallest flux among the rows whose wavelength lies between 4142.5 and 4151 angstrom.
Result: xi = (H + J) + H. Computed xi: 6.1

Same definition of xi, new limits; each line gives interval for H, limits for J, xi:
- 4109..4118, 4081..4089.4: 6.0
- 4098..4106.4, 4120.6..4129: 5.2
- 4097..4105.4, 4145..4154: 5.2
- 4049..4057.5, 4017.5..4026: 6.4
